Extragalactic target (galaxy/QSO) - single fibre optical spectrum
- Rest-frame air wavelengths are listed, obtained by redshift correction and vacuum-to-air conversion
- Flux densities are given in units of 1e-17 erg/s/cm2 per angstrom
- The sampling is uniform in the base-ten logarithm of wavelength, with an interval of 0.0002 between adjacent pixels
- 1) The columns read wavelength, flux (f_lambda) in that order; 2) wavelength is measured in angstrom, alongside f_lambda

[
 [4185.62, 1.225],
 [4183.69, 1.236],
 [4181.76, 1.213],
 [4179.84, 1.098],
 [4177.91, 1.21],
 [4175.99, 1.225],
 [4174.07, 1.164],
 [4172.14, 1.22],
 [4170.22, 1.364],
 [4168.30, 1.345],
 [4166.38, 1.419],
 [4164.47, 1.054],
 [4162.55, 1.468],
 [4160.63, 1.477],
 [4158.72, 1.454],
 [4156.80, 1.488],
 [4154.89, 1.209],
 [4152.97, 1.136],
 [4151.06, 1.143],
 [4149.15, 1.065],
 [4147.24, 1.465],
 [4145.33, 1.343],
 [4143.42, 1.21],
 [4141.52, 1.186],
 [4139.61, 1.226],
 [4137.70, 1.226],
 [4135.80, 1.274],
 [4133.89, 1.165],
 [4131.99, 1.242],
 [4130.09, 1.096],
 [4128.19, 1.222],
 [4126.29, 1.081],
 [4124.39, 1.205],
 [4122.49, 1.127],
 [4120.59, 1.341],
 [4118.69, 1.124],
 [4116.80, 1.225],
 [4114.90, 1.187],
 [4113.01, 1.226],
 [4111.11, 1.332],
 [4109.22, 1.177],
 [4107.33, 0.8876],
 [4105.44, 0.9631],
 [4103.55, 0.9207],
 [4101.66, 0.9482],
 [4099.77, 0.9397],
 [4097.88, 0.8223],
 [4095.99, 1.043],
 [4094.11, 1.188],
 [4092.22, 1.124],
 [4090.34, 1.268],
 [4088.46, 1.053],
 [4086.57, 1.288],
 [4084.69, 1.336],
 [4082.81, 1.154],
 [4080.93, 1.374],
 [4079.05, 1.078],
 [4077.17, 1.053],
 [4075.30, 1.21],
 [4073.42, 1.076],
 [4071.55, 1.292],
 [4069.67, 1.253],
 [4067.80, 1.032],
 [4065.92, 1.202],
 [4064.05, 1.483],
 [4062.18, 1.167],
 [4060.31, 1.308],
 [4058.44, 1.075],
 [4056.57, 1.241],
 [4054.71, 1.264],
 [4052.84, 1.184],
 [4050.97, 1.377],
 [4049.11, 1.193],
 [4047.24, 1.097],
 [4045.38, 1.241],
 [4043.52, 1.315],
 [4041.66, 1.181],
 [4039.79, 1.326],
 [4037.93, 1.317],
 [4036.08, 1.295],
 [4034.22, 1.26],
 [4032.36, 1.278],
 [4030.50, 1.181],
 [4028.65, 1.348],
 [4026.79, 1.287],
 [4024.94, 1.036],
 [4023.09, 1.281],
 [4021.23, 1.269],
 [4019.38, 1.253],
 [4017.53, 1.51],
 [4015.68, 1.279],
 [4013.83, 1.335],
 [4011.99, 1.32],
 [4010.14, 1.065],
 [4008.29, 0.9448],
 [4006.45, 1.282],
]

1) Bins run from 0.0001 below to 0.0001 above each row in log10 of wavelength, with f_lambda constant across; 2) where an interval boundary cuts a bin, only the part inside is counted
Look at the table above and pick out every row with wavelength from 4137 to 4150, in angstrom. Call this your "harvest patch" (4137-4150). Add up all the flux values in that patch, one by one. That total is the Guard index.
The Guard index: 8.7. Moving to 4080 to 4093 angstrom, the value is 8.6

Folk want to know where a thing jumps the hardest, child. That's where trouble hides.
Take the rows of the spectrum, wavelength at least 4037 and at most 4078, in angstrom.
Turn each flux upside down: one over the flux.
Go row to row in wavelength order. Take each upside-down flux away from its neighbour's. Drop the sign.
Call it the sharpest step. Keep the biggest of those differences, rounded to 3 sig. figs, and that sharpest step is 0.183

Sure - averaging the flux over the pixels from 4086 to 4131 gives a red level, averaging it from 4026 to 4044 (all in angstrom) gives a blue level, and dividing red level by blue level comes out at 0.87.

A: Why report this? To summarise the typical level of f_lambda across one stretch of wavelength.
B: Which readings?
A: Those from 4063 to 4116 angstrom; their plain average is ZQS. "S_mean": 1.14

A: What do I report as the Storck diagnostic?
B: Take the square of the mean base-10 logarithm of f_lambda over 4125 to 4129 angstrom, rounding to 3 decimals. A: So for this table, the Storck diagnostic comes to 0.004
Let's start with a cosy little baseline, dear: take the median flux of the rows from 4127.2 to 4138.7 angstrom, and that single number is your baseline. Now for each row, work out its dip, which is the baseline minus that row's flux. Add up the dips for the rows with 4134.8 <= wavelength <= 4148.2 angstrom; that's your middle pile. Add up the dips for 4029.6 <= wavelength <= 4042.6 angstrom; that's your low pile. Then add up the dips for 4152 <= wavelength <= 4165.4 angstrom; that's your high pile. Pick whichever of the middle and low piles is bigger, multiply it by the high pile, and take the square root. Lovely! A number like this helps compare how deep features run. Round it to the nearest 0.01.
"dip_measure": 0.44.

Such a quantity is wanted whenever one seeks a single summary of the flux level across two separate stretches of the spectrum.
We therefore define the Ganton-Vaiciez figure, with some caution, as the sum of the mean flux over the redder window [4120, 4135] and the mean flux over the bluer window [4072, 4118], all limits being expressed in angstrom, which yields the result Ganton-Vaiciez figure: 2.30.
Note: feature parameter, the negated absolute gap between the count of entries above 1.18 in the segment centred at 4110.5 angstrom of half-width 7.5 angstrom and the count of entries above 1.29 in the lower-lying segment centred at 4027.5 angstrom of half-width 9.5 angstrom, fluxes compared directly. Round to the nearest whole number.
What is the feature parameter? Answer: -2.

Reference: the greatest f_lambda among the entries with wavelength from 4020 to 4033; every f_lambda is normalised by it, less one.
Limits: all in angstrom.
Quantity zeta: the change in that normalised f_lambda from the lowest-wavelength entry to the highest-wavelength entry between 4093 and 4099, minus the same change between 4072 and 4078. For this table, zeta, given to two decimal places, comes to -0.25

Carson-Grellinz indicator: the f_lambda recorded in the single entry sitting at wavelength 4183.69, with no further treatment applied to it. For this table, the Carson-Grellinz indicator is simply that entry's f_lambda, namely 1.236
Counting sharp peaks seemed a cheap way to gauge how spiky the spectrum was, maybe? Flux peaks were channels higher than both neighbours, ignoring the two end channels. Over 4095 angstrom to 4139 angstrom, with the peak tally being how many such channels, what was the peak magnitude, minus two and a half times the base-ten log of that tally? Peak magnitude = -2.39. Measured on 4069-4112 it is -2.26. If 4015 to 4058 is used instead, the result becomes -2.26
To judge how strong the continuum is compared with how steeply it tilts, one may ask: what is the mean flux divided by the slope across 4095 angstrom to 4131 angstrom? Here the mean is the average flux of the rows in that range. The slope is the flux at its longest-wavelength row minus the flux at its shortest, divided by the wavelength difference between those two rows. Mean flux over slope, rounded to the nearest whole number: 707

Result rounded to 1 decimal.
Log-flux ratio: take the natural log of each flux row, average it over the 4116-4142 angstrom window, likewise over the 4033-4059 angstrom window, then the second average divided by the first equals 1.2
